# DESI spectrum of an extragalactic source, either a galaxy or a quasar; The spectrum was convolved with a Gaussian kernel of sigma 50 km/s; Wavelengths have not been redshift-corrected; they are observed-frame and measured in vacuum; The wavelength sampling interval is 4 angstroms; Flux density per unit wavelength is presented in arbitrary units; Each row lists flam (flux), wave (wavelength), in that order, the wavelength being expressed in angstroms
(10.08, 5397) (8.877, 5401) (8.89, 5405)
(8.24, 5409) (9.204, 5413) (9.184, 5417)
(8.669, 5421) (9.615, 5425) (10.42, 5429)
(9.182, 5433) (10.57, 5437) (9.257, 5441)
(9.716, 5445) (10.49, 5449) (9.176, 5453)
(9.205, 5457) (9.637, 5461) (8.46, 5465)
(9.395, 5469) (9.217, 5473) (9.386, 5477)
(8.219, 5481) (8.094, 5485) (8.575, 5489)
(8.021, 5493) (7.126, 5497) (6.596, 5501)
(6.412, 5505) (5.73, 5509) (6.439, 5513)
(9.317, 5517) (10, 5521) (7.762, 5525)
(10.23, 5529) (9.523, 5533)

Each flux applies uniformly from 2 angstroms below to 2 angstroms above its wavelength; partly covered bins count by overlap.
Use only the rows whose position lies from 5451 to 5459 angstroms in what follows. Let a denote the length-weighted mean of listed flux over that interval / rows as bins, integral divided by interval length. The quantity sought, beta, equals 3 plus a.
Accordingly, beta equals 12.2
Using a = 9.2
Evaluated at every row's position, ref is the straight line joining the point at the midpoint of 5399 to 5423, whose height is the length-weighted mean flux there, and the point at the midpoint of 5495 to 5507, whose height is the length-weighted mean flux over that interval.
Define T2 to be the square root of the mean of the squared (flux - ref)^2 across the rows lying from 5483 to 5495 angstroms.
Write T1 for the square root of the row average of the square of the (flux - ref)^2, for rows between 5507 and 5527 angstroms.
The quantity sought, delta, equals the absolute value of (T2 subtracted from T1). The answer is 5.9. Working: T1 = 7.6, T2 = 1.7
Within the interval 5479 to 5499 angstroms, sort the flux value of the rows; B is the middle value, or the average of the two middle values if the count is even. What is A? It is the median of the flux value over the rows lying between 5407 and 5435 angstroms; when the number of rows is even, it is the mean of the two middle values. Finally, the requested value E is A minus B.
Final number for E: 1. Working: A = 9.2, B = 8.1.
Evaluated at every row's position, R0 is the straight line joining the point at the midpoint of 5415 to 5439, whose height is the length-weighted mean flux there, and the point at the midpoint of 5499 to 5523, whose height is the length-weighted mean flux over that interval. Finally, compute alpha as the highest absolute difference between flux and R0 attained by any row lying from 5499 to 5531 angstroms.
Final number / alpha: 3.3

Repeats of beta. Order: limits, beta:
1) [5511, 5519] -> 10.9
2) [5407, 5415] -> 11.7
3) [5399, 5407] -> 11.9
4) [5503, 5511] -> 9.1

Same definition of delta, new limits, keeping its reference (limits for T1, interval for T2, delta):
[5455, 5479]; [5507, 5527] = 4.3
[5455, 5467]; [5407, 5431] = 0.9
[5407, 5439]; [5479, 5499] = 1.0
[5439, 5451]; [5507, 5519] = 1.0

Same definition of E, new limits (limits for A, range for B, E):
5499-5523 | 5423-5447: -3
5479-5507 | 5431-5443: -1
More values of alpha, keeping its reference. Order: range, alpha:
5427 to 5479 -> 1.5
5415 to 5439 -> 1.2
